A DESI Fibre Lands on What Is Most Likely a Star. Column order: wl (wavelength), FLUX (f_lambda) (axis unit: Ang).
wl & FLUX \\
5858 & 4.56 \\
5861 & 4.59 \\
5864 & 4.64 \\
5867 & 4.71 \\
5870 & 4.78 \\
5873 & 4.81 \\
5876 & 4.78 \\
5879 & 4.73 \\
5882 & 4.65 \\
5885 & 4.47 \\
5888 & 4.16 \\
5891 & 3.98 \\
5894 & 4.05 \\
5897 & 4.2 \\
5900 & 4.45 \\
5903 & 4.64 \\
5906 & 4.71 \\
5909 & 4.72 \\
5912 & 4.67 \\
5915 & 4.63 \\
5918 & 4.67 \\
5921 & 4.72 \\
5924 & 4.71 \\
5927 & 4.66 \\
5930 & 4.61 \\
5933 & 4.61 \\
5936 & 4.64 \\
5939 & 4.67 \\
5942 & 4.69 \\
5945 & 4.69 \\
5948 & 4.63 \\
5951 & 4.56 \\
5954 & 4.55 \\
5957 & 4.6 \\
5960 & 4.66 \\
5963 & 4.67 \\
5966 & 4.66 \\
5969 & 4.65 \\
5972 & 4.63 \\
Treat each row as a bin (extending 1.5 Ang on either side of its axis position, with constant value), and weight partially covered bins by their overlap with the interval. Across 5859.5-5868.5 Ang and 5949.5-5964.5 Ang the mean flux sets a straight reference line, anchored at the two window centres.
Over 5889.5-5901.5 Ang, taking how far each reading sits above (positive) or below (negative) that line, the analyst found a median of -0.51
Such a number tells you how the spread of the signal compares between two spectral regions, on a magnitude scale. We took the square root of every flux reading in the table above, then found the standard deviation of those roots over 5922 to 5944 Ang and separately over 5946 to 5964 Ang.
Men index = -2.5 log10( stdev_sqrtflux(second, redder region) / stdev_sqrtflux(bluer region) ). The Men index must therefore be -0.3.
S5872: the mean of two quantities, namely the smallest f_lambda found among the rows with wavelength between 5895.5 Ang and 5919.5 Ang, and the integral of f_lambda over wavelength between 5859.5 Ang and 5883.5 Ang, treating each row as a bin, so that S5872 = 58.6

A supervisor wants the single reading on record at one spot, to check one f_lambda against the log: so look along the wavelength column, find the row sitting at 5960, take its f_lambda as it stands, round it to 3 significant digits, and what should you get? 4.66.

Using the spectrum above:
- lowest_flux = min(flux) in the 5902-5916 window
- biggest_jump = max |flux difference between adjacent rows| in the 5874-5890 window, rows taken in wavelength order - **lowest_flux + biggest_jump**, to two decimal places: 4.94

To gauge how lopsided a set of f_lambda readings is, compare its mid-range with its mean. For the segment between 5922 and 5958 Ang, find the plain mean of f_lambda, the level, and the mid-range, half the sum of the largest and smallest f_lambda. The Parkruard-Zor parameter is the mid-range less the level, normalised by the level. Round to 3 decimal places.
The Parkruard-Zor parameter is -0.001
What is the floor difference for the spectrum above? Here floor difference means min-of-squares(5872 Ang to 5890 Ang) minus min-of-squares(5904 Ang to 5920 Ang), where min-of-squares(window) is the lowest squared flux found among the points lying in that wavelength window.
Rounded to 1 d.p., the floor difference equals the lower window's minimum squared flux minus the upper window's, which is -4.1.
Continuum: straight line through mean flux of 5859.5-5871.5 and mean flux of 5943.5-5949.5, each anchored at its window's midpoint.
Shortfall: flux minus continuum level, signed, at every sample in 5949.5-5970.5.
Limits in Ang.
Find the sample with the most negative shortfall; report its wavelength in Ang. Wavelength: 5954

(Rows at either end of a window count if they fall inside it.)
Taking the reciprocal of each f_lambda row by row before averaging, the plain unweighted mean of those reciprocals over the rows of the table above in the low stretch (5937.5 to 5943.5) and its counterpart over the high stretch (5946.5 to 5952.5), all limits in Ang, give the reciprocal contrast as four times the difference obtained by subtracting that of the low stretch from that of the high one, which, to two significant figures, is 0.016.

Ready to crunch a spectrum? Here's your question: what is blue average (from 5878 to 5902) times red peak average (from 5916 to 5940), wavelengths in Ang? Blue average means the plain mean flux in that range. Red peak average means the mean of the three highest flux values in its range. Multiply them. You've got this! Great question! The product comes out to 20.4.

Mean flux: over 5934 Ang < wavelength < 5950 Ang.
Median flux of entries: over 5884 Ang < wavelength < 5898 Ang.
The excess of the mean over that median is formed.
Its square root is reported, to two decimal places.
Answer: 0.71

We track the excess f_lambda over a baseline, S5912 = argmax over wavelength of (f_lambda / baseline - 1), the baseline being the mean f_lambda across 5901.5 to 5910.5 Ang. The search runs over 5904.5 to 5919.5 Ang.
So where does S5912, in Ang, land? 5909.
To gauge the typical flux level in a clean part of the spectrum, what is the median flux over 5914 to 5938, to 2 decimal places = 4.65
